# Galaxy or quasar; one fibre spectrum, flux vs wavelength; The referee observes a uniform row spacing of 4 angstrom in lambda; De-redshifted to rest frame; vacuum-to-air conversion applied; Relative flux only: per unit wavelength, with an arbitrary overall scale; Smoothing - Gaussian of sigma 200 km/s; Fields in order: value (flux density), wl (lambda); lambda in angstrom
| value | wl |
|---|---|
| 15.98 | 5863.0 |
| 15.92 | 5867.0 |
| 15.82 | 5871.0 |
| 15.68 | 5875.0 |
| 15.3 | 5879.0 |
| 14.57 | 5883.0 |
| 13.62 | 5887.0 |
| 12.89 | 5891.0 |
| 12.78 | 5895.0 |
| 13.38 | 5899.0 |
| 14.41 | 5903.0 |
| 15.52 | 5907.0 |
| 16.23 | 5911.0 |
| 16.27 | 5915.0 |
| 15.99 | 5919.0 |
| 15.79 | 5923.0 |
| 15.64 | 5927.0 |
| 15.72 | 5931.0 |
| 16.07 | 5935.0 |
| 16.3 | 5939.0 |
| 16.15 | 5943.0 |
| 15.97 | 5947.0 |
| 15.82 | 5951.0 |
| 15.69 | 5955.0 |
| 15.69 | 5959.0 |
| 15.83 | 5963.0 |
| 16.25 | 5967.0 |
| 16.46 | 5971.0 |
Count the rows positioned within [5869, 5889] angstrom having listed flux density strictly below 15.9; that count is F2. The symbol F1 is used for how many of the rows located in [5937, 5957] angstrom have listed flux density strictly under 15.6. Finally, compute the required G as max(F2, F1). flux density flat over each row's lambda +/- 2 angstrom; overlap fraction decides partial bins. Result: 5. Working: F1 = 0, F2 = 5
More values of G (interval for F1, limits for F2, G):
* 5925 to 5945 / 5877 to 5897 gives 5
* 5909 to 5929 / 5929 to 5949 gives 1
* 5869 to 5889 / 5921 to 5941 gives 3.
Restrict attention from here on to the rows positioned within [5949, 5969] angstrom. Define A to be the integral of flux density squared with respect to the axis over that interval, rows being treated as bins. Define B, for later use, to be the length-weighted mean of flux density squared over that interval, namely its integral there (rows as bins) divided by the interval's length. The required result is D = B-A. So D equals -4778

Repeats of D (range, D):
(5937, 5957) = -4856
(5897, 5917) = -4392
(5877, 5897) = -3653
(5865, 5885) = -4545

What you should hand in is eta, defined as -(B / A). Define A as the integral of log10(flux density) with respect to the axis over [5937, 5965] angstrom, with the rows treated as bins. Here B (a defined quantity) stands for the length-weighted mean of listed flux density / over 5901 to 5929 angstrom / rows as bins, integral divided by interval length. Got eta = -0.466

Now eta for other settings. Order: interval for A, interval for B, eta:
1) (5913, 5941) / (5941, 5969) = -0.472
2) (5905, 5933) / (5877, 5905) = -0.412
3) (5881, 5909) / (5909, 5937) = -0.499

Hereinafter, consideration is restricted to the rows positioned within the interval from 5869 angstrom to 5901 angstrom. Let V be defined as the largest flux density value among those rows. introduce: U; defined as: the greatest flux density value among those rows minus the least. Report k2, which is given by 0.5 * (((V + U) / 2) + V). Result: 12.6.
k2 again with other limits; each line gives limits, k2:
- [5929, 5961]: 12.4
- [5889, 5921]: 13.1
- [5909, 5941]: 12.4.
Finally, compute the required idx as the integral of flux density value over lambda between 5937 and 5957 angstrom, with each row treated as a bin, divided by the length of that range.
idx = 16.0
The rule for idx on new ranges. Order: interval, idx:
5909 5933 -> 15.9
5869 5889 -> 15.0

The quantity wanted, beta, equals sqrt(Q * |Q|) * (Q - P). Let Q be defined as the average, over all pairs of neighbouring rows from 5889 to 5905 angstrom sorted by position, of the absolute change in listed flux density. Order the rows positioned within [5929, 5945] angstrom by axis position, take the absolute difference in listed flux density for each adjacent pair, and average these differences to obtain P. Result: 0.20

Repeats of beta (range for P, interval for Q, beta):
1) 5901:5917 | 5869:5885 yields -0.08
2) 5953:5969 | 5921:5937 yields 0.00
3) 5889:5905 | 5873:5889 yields 0.07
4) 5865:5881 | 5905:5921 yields 0.05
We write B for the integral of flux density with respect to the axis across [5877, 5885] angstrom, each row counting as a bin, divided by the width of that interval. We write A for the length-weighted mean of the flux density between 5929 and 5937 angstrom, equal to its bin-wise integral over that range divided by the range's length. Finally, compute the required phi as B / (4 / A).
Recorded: 59.3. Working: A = 15.9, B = 14.9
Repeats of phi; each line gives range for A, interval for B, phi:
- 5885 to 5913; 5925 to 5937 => 55.8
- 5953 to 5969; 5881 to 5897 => 53.4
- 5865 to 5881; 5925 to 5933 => 61.5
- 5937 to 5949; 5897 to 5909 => 58.3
